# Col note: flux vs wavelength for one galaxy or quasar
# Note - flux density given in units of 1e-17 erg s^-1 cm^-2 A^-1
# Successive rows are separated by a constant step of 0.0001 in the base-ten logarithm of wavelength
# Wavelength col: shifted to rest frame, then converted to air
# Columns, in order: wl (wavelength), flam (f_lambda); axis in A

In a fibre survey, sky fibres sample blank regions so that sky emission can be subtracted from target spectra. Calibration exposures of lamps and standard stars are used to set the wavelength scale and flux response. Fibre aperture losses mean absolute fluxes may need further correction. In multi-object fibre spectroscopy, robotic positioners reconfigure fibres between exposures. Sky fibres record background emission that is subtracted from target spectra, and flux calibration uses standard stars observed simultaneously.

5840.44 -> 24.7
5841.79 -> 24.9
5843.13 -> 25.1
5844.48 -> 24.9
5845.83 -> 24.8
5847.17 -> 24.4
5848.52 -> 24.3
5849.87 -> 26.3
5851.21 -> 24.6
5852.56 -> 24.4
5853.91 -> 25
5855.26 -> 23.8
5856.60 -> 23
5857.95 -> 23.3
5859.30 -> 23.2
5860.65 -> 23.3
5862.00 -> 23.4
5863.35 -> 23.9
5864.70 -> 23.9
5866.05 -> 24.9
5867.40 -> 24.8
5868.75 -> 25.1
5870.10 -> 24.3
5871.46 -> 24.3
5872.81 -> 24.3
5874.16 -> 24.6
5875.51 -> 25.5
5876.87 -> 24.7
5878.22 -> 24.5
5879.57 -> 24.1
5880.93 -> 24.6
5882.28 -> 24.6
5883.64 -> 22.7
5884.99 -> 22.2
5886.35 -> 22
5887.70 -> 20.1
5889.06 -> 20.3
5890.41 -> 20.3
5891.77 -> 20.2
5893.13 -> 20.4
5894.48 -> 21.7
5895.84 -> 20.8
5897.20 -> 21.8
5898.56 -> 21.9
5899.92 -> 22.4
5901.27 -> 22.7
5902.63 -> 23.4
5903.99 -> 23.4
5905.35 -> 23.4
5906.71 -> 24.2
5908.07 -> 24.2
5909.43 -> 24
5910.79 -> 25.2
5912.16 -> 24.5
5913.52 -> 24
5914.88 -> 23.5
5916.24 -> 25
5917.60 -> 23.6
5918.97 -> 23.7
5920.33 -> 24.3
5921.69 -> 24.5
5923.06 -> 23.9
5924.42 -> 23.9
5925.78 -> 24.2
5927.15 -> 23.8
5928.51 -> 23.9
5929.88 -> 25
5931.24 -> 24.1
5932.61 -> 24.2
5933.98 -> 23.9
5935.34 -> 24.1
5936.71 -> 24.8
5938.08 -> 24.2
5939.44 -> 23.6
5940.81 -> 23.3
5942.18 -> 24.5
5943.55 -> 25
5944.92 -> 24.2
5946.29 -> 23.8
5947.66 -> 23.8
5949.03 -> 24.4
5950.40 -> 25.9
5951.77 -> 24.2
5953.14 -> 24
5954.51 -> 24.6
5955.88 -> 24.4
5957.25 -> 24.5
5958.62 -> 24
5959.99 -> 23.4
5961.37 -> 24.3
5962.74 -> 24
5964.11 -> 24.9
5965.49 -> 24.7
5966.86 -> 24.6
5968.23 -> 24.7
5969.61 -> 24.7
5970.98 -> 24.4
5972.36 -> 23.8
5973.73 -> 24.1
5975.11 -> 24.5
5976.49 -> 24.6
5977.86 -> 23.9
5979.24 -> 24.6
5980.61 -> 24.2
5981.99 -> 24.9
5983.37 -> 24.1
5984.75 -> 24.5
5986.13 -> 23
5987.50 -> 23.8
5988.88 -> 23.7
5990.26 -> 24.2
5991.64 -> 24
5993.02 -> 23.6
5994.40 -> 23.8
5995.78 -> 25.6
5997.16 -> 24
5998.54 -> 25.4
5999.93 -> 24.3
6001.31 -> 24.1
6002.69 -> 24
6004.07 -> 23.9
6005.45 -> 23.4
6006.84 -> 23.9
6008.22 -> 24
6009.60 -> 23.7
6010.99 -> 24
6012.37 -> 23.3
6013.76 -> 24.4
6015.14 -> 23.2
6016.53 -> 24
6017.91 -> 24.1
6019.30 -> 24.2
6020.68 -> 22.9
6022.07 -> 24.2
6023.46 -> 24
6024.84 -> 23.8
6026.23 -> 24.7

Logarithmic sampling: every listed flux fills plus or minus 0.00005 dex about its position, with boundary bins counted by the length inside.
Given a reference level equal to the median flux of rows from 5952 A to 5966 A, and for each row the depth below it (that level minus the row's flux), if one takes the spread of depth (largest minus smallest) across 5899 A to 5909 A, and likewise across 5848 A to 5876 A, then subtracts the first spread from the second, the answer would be 1.5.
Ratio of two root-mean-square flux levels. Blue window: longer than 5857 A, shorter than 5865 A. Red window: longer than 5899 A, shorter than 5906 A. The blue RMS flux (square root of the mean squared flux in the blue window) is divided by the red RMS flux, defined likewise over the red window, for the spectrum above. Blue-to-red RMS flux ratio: 1.02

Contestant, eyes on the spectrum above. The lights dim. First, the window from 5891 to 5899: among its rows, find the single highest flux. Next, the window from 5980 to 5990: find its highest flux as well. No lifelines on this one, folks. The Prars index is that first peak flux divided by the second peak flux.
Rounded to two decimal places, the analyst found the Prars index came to 0.88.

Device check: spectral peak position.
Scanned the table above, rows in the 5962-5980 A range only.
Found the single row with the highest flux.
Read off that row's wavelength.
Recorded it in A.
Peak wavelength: 5964.11 A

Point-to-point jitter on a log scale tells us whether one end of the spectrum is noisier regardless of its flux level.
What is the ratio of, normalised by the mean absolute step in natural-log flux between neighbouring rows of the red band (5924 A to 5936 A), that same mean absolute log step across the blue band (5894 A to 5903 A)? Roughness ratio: 1.5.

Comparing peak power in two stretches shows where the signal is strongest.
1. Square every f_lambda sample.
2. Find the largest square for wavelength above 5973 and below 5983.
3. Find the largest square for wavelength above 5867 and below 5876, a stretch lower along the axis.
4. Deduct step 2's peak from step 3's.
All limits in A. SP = 30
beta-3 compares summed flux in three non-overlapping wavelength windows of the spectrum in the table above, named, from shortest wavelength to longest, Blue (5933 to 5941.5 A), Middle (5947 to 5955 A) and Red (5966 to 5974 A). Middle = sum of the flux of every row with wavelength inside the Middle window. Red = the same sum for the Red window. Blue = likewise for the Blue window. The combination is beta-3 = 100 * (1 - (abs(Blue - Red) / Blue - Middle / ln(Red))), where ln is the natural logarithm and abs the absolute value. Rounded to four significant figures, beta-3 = 3045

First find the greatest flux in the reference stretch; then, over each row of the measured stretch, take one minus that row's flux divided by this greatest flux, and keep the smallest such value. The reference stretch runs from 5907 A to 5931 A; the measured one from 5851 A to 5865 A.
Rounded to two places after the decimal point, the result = 0.01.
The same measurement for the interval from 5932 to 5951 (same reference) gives -0.03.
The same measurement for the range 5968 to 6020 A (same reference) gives -0.02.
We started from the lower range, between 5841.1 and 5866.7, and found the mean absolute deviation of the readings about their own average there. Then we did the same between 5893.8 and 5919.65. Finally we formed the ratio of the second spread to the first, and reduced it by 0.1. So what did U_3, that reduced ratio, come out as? 1.2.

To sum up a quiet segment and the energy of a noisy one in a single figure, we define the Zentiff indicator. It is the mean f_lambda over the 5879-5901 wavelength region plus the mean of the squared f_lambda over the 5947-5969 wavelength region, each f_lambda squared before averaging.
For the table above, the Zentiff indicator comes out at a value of 618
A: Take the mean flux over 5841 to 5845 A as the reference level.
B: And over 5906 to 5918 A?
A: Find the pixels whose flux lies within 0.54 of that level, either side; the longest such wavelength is 5916.24 A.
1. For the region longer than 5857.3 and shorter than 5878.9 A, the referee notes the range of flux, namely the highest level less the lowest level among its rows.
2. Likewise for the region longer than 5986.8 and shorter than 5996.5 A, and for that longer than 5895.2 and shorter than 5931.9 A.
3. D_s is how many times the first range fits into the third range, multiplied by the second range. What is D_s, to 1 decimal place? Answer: 3.8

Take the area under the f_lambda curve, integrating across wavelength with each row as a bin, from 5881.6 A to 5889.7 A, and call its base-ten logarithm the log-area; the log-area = 2.25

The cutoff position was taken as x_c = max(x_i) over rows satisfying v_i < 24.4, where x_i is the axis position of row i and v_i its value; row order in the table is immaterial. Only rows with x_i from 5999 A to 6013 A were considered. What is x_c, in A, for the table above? 6012.37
